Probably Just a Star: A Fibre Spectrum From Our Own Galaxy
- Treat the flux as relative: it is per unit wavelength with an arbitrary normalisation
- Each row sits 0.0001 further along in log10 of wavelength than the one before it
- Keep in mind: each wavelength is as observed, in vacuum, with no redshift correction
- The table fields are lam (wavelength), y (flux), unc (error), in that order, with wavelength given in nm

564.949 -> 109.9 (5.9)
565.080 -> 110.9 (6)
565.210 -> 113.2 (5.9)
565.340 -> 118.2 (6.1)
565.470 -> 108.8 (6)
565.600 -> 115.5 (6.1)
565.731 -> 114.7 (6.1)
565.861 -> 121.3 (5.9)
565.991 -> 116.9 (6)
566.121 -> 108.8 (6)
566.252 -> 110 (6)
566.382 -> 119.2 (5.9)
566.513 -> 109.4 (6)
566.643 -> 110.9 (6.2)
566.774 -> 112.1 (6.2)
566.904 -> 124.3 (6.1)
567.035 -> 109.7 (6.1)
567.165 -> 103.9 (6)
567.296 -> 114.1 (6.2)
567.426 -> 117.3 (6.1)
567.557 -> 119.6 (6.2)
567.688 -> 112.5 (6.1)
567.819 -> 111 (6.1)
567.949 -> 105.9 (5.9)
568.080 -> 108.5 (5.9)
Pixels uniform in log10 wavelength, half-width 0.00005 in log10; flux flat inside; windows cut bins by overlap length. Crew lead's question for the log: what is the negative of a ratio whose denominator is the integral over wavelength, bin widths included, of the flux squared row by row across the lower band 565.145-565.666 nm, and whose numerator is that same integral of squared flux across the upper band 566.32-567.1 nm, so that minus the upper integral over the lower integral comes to -1.5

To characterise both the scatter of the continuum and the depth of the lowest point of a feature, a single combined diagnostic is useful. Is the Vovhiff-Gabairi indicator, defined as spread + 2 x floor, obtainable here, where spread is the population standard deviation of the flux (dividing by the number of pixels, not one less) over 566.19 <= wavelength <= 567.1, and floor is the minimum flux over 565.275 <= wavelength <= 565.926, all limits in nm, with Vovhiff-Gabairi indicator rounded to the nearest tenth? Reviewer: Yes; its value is 223.0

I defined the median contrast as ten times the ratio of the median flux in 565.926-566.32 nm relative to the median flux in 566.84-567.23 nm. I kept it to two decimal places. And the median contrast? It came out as 10.03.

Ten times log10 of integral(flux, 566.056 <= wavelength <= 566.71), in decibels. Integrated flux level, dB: 19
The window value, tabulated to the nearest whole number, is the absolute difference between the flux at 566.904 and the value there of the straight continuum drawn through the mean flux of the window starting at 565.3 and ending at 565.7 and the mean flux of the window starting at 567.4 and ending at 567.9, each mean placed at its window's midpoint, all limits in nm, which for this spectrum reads 10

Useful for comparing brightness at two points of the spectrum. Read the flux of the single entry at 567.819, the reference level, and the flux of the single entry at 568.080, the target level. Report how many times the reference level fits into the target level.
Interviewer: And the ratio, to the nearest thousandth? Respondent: 0.977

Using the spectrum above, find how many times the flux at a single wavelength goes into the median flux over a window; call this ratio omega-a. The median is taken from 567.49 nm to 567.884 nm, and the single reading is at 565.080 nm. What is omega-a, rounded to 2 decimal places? 1.01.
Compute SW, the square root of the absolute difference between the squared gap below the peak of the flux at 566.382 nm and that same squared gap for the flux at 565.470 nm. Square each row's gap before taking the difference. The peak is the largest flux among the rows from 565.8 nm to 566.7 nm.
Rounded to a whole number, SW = 12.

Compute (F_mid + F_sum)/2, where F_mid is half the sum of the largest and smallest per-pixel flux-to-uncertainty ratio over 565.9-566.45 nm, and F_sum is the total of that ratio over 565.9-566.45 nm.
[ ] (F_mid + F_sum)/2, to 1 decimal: 47.7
